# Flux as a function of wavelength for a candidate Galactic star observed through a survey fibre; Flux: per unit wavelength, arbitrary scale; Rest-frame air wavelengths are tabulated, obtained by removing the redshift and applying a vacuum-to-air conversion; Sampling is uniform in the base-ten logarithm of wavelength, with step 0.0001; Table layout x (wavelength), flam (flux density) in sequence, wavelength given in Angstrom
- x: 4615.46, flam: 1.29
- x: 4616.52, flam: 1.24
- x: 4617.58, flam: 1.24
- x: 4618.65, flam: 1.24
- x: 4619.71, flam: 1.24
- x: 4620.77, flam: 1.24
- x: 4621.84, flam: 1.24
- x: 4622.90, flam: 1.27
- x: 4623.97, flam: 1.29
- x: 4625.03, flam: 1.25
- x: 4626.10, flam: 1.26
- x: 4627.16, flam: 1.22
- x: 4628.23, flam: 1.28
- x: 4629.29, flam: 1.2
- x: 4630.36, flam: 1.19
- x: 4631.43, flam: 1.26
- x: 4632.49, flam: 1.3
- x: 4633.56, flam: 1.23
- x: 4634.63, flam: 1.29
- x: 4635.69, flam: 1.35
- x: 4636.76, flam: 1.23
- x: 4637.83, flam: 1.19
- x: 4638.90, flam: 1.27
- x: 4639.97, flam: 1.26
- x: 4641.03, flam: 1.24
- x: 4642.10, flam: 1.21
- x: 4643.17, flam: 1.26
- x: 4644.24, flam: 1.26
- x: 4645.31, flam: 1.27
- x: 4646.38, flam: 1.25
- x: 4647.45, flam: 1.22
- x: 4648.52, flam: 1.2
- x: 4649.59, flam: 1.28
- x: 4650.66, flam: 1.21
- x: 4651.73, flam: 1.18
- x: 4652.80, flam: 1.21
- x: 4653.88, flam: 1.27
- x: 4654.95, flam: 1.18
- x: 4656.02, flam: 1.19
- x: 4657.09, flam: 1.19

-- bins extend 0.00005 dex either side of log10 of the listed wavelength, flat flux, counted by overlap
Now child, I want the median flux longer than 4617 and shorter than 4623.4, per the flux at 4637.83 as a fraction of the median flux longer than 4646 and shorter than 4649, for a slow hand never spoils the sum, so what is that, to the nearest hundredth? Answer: 1.27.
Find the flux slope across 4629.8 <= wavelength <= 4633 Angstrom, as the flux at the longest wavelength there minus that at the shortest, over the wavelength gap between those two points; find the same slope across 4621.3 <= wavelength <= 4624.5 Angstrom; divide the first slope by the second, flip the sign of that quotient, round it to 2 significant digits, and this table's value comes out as -2.2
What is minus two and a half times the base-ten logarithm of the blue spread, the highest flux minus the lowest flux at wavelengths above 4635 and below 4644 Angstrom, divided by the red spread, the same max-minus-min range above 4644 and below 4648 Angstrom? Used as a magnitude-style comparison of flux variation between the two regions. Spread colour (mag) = -1.3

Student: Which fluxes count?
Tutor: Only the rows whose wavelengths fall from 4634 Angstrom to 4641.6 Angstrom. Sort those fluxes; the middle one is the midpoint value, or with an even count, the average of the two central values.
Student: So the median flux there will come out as 1.26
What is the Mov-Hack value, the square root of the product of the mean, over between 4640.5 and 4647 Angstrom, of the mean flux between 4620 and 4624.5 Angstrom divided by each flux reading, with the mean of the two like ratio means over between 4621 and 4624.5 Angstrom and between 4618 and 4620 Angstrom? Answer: 1.01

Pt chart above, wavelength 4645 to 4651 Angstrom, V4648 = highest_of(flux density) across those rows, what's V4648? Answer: 1.28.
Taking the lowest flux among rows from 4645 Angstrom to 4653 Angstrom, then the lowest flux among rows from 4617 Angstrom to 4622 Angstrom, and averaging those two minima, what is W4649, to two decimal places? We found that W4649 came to 1.21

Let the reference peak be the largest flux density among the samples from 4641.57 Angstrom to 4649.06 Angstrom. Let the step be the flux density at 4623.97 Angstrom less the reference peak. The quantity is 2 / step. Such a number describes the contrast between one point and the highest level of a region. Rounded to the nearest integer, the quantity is 100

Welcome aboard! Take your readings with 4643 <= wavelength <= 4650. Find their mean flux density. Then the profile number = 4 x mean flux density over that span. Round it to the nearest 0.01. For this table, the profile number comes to 4.99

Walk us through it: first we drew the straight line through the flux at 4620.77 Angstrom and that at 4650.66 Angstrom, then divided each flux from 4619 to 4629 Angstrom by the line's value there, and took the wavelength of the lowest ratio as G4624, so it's 4627.16 Angstrom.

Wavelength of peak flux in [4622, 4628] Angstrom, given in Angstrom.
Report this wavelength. 4623.97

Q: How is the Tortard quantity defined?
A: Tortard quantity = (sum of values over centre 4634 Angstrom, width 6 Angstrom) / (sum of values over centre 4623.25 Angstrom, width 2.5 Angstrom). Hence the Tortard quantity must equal 3.0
